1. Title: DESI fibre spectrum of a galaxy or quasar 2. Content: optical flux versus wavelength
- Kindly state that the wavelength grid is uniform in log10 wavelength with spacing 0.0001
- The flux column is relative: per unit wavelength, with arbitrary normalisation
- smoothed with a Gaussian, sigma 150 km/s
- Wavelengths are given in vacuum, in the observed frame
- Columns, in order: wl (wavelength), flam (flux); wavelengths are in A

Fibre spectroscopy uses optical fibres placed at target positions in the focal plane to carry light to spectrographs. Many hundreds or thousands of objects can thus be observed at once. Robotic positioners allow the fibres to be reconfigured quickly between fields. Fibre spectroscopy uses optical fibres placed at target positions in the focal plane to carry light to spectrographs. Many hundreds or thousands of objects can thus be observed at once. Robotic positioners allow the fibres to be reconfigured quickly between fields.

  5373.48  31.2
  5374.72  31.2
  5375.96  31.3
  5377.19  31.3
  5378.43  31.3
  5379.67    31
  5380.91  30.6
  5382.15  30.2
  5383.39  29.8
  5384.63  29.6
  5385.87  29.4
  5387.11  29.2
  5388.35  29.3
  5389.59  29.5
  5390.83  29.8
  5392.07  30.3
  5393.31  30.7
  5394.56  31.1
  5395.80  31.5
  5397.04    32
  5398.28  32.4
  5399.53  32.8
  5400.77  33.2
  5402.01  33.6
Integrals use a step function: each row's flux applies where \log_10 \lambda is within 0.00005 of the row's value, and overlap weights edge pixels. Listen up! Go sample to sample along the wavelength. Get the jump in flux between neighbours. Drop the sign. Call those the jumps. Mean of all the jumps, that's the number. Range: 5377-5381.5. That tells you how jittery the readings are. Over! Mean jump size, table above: 0.23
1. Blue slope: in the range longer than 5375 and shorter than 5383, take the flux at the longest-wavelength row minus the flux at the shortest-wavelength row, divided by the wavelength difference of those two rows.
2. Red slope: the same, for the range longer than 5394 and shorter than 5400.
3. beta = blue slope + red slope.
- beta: 0.16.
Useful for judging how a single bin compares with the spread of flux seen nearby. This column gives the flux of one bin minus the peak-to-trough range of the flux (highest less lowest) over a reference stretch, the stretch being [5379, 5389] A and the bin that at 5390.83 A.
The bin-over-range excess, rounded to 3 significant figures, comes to 28.0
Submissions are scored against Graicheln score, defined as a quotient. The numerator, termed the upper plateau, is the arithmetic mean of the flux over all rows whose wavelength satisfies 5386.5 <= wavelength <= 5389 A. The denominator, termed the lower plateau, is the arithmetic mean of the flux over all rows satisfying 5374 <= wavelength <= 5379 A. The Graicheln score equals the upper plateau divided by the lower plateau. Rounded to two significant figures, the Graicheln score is 0.94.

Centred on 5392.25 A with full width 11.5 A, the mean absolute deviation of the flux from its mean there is 0.8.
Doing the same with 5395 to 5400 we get 0.4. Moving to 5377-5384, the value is 0.5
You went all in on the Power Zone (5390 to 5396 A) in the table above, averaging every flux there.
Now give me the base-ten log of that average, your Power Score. 1.49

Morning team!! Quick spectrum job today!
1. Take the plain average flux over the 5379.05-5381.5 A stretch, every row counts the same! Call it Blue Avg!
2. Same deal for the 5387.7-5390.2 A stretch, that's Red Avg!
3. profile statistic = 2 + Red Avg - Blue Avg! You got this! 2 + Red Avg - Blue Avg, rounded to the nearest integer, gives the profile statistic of 1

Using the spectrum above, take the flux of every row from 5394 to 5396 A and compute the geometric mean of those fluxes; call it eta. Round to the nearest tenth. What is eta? 31.3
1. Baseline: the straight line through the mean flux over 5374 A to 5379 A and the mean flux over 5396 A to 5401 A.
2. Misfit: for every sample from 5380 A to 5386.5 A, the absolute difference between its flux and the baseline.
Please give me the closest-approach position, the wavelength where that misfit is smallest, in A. 5380.91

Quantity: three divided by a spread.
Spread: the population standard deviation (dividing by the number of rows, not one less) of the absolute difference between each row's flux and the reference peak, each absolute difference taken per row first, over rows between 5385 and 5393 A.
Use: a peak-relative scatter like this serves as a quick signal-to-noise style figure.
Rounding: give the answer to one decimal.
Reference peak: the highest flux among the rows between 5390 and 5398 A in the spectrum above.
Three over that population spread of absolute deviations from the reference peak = 8.1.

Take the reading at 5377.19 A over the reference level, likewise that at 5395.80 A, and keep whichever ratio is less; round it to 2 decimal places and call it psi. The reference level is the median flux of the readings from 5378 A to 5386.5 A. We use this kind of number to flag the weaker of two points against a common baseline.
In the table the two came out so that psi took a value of 1.04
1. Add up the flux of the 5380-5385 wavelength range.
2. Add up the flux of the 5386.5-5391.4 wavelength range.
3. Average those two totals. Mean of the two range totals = 119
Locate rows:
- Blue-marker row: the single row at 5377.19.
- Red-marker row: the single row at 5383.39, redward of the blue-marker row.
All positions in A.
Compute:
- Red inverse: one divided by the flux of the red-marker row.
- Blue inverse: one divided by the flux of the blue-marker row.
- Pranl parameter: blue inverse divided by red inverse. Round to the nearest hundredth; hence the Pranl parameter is 0.95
